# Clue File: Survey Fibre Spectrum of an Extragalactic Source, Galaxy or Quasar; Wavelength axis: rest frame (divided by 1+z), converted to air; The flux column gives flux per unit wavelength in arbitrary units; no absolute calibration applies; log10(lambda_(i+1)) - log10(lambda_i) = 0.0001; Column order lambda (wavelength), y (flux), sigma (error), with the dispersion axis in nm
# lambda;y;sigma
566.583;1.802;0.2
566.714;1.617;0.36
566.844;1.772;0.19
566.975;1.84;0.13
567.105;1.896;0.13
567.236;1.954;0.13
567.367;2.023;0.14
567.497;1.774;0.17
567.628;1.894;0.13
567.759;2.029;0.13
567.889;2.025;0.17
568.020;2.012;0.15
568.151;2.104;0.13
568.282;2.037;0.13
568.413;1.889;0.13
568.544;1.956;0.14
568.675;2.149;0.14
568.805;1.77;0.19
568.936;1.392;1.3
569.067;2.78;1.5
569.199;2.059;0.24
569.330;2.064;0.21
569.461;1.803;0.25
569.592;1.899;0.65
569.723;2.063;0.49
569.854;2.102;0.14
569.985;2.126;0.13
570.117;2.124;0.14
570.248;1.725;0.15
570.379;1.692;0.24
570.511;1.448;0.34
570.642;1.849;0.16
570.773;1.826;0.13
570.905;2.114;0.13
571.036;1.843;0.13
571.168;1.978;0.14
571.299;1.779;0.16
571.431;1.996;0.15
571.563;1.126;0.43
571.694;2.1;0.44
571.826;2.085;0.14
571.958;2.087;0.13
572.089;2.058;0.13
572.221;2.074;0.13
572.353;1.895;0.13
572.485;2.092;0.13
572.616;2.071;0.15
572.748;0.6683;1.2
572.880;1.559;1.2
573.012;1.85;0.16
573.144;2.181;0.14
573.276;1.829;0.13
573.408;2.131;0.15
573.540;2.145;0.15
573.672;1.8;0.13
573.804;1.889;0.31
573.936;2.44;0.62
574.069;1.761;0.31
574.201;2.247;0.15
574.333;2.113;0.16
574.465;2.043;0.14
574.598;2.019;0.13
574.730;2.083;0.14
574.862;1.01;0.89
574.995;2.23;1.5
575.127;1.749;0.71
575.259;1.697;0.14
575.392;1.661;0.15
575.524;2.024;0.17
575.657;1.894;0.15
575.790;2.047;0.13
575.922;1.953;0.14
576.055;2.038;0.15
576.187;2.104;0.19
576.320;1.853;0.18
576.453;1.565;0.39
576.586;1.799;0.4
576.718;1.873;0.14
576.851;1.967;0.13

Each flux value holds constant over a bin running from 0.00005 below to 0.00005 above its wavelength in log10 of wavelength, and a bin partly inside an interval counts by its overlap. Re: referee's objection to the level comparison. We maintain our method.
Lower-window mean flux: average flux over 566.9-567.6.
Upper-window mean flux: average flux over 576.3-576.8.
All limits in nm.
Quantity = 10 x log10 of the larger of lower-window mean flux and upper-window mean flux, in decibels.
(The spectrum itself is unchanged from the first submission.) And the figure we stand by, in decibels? 2.78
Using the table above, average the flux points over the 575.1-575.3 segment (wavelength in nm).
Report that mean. 1.7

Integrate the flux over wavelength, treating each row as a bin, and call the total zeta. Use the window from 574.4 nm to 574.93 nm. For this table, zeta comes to 0.947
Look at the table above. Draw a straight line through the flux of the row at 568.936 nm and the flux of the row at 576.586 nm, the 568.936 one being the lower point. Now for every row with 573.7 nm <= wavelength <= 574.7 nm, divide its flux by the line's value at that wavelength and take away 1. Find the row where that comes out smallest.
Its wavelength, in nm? 574.069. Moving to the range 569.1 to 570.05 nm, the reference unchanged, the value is 569.461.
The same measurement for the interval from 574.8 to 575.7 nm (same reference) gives 574.862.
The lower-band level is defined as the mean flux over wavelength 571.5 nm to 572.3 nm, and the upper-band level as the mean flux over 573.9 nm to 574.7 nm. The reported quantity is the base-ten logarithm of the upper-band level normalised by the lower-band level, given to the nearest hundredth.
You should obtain 0.04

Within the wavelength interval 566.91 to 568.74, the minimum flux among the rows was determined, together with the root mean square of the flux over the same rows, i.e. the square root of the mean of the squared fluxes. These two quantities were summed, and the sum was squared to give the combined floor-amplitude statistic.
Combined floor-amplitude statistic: 14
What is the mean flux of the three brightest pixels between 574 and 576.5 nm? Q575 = 2.20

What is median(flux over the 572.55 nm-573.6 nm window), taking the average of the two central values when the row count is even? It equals 1.96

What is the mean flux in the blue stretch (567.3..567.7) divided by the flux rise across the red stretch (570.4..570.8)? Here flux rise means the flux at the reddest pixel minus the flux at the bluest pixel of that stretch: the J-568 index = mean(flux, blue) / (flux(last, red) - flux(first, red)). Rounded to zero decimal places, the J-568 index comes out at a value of 5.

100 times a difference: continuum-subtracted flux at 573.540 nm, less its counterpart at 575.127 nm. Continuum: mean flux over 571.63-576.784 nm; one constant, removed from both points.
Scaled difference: 40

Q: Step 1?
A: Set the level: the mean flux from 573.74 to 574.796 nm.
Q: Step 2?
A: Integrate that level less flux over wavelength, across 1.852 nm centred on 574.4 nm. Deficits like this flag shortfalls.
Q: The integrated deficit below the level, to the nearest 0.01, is 0.24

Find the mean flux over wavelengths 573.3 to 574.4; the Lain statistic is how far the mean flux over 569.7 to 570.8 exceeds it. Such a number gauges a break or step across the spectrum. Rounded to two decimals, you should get -0.18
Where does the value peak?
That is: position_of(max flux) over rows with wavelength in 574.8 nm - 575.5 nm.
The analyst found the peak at 574.995 nm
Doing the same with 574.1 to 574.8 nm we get 574.201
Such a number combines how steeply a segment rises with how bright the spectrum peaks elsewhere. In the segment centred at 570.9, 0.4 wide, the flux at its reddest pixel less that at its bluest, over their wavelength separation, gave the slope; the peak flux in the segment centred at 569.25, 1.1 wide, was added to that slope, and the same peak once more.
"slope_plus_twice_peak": 5.6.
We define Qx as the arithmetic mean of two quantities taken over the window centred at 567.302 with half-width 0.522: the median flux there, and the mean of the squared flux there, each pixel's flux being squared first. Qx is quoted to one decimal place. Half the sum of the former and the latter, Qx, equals 2.8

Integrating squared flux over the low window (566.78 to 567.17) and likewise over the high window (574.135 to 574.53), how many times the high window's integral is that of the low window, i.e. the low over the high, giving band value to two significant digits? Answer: 0.73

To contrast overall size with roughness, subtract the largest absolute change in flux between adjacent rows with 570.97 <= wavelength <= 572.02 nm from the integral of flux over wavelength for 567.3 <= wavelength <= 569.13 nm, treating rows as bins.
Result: 2.7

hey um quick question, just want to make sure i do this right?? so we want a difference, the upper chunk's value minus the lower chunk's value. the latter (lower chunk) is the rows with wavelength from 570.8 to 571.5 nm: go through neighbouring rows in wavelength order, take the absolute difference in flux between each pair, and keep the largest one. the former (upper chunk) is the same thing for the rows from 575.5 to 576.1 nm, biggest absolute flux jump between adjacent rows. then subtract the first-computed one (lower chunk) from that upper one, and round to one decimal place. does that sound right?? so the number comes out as -0.1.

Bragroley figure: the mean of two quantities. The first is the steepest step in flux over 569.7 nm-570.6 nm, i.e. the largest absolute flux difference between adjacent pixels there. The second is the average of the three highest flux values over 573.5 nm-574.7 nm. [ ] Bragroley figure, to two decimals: 1.34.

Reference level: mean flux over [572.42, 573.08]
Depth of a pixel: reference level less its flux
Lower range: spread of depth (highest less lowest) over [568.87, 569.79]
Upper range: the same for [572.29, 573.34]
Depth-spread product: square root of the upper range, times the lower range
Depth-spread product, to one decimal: 1.7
